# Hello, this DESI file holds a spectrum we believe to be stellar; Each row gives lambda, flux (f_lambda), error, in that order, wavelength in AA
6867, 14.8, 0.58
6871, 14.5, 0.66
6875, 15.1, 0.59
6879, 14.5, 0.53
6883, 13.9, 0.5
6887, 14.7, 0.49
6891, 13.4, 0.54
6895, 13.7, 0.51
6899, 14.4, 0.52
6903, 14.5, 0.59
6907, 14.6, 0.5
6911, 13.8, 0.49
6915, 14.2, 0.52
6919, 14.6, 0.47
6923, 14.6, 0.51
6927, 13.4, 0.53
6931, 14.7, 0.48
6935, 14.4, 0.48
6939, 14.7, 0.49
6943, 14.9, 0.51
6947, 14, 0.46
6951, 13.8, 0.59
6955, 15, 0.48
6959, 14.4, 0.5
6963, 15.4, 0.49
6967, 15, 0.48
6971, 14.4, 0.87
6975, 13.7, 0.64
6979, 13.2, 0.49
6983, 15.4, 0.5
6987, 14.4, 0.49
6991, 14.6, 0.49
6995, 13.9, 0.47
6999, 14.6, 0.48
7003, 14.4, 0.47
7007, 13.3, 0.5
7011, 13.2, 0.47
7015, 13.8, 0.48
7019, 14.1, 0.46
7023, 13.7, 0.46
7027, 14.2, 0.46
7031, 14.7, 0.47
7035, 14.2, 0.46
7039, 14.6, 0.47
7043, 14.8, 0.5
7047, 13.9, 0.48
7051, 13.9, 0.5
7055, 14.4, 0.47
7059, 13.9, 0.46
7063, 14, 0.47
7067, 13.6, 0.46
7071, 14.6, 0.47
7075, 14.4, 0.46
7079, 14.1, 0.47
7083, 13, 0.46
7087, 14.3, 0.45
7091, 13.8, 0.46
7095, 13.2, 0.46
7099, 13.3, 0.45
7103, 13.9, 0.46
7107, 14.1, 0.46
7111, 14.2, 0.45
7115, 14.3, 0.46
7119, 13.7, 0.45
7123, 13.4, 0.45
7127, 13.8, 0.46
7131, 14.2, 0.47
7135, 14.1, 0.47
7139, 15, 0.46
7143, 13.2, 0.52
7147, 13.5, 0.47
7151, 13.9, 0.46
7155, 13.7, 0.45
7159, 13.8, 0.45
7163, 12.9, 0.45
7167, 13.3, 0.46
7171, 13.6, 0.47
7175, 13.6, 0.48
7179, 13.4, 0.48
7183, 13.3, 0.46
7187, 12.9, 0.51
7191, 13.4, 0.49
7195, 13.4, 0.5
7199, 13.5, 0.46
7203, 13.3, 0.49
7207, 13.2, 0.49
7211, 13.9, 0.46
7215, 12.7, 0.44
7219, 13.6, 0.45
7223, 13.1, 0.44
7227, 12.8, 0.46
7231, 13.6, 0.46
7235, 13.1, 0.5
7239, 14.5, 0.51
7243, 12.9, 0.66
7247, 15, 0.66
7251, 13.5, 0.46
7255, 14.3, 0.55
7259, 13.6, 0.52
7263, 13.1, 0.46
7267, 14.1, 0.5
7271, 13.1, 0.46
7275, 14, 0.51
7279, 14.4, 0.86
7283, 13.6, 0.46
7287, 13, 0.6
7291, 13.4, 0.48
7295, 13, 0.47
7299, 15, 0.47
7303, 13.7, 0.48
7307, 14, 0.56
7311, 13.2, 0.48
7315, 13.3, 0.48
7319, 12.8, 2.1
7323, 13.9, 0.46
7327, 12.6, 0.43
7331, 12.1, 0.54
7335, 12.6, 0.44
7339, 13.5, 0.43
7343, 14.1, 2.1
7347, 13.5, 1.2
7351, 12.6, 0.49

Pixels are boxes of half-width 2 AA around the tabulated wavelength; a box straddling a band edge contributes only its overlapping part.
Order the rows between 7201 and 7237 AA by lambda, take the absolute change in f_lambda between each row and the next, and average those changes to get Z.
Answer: 0.6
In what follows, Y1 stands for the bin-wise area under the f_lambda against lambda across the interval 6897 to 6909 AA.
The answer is 174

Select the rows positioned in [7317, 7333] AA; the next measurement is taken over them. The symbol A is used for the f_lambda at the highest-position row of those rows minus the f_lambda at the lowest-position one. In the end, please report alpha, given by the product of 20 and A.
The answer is -14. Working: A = -0.7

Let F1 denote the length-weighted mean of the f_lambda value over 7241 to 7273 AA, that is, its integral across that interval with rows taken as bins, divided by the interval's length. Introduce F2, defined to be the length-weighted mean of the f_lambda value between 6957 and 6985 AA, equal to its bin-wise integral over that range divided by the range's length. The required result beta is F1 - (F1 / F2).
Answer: 12.8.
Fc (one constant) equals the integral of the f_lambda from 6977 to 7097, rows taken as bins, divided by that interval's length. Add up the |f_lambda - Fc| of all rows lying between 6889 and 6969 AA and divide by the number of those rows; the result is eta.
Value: 0.5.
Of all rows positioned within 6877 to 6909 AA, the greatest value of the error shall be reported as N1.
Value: 0.59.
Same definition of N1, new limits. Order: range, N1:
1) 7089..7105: 0.46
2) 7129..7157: 0.52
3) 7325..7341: 0.54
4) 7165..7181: 0.48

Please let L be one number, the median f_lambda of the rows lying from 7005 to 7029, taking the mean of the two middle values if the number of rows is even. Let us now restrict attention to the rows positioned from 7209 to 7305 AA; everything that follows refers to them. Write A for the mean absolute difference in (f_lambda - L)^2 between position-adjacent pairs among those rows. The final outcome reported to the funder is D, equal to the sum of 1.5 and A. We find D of 2.09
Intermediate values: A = 0.590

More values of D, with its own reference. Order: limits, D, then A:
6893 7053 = 2.15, 0.652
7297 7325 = 2.09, 0.590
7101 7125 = 1.64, 0.140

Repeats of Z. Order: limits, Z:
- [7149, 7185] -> 0.3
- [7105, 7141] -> 0.4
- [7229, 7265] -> 1.1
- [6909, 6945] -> 0.5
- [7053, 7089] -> 0.6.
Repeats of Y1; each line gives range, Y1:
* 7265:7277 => 165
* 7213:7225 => 158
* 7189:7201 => 161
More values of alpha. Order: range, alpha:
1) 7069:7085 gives -32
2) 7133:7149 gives -12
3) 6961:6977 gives -34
